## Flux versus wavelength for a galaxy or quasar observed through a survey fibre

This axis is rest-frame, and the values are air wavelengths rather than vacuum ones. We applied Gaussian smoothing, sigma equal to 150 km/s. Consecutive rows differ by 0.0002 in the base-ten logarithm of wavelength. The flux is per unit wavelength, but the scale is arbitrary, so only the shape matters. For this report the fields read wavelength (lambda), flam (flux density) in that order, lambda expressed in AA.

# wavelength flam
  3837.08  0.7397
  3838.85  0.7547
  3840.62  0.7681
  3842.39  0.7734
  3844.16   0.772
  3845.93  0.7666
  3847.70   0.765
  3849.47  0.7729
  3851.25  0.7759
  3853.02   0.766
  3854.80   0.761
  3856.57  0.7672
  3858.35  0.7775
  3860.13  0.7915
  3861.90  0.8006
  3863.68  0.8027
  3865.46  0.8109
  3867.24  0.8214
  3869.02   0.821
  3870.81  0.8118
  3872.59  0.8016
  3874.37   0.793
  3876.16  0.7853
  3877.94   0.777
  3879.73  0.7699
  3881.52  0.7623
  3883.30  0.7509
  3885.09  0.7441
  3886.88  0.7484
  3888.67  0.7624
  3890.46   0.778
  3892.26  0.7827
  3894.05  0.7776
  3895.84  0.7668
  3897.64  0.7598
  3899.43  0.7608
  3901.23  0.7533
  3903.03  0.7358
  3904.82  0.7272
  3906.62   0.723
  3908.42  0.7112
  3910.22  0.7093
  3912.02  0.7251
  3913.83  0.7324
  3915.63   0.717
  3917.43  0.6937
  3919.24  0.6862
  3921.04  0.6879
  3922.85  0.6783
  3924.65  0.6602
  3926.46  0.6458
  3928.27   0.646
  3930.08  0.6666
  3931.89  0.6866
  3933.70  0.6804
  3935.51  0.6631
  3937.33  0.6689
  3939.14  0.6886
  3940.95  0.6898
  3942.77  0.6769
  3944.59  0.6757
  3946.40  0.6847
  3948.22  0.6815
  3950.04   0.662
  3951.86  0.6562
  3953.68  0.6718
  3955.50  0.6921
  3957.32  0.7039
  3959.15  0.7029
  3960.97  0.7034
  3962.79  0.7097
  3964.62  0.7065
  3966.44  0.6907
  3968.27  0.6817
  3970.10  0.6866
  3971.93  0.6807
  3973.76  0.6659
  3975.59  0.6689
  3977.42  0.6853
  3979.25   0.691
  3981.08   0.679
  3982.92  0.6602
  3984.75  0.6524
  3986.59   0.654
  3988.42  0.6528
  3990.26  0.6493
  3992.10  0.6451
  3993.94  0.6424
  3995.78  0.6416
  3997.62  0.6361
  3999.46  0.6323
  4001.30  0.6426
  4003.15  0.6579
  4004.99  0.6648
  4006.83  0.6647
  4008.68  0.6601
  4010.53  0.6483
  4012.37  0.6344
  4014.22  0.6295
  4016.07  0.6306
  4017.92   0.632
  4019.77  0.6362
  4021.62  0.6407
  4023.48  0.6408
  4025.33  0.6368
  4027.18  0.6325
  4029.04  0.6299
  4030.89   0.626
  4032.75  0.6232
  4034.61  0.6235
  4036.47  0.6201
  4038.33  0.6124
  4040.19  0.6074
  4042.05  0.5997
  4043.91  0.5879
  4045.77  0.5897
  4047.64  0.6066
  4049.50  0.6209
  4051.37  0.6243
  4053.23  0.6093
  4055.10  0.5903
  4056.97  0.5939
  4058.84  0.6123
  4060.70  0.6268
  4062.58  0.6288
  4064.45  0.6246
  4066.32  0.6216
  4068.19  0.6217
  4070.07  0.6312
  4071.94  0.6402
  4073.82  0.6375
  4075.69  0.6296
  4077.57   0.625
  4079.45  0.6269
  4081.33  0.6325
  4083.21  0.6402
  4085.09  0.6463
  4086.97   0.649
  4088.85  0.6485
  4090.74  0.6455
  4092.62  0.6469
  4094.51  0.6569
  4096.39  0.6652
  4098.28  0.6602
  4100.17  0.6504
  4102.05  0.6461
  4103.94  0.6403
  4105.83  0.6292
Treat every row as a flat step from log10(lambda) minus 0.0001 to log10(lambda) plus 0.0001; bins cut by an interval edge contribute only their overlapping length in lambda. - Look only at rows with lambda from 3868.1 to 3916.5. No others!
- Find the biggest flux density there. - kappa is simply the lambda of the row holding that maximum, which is 3869.02 AA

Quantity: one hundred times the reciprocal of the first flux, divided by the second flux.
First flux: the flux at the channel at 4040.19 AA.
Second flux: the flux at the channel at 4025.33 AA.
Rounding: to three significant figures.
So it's 259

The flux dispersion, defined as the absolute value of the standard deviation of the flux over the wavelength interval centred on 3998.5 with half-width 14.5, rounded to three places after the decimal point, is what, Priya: 0.010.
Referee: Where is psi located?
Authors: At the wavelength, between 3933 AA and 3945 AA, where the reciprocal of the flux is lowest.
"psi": 3940.95 AA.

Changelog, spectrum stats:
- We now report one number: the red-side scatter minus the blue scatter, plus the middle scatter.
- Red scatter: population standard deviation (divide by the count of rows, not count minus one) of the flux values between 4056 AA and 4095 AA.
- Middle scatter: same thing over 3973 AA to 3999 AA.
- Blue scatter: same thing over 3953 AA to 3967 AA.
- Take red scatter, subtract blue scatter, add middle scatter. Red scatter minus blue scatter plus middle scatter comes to 0.019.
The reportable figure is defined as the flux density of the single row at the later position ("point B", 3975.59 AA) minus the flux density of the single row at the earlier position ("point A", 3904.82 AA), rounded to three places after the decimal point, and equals -0.058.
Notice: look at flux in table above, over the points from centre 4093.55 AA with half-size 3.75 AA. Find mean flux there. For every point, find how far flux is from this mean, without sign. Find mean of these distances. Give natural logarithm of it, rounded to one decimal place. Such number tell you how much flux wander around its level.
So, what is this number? -4.9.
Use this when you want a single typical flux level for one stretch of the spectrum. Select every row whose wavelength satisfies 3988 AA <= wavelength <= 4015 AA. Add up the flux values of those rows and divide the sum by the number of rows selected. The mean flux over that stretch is 0.647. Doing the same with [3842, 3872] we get 0.786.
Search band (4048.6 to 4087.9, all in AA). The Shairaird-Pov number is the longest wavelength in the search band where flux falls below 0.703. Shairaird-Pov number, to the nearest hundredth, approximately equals 4086.97 AA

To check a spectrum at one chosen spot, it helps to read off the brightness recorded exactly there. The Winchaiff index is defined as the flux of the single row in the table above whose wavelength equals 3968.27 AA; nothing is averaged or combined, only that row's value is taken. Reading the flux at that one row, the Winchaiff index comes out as 0.6817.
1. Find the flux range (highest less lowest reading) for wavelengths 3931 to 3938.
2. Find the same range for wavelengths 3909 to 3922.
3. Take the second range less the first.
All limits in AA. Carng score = 0.023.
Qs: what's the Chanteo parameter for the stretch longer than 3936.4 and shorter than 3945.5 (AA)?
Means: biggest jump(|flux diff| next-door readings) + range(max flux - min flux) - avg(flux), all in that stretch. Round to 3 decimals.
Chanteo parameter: -0.639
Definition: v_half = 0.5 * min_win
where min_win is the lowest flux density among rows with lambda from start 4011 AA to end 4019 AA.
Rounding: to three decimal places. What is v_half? 0.315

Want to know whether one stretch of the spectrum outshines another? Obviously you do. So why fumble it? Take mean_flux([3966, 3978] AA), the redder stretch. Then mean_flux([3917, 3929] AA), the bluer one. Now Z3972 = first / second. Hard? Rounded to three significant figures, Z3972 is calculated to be 1.01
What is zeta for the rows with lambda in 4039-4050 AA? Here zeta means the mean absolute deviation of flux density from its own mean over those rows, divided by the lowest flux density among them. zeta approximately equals 0.0163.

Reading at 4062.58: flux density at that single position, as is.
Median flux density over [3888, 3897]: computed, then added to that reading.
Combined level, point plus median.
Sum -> 1.41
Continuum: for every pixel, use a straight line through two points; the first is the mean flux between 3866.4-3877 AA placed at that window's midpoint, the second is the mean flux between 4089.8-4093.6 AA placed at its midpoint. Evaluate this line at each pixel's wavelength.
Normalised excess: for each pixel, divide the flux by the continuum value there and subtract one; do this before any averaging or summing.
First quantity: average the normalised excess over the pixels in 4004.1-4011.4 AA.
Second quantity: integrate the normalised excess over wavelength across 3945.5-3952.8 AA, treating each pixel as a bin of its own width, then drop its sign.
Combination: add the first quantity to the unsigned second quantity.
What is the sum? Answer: 0.69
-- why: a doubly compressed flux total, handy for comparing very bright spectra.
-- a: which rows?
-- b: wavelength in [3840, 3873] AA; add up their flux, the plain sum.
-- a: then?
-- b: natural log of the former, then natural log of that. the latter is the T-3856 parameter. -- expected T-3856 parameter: 0.99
